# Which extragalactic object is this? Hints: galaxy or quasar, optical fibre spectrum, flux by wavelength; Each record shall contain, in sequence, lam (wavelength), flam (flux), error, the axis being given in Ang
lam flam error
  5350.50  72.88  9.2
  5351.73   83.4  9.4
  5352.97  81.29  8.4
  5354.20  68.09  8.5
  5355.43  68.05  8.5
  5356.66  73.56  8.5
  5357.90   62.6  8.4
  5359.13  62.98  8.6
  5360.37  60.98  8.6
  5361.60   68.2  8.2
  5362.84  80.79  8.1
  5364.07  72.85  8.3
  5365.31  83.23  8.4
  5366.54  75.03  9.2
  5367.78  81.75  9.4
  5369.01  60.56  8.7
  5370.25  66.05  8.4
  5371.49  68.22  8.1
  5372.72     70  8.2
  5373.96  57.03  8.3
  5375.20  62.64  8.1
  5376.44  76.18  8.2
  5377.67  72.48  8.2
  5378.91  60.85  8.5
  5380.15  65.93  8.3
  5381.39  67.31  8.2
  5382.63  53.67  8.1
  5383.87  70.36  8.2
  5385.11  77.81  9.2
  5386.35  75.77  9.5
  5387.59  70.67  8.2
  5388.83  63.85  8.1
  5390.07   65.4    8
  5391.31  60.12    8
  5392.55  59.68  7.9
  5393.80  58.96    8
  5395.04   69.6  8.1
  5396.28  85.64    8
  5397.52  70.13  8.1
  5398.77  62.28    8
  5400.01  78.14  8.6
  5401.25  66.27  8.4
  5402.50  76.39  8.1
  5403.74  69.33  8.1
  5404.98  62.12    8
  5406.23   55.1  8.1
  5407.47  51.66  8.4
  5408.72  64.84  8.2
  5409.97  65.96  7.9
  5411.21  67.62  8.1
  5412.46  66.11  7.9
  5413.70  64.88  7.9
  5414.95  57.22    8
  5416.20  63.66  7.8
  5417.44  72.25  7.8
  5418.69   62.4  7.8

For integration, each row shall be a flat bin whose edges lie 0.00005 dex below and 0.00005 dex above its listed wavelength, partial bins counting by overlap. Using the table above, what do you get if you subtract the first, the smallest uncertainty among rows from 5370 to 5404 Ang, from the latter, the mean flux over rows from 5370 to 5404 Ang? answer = 60.0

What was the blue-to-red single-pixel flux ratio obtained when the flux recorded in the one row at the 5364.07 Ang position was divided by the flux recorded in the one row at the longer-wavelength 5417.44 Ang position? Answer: 1.01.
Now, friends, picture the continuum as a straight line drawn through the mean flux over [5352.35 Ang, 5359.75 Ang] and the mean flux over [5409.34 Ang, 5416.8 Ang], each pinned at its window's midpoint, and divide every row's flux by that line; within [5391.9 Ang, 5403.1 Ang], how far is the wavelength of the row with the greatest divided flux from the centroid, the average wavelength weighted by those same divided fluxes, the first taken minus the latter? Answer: -1.4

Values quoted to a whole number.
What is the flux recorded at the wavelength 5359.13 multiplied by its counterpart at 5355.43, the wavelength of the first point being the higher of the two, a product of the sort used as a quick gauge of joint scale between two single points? 4286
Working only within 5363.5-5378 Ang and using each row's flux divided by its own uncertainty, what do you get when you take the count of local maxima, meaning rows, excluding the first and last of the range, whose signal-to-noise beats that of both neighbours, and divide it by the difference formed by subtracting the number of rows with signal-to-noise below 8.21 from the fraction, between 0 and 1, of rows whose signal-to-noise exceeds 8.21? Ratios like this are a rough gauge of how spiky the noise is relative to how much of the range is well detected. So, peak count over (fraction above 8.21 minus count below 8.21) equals -0.91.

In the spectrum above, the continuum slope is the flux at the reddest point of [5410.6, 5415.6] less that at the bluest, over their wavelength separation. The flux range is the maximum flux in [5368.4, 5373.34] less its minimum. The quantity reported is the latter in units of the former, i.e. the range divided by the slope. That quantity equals -3.4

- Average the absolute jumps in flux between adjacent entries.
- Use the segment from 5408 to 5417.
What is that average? 3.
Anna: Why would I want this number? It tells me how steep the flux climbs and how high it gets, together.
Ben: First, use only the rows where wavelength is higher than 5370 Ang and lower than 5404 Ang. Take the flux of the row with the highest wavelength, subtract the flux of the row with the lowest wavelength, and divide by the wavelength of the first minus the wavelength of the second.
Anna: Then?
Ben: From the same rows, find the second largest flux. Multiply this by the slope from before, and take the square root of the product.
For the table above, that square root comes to 2.8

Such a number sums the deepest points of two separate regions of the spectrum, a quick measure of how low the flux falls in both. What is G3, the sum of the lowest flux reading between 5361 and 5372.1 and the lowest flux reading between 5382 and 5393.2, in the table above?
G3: 114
